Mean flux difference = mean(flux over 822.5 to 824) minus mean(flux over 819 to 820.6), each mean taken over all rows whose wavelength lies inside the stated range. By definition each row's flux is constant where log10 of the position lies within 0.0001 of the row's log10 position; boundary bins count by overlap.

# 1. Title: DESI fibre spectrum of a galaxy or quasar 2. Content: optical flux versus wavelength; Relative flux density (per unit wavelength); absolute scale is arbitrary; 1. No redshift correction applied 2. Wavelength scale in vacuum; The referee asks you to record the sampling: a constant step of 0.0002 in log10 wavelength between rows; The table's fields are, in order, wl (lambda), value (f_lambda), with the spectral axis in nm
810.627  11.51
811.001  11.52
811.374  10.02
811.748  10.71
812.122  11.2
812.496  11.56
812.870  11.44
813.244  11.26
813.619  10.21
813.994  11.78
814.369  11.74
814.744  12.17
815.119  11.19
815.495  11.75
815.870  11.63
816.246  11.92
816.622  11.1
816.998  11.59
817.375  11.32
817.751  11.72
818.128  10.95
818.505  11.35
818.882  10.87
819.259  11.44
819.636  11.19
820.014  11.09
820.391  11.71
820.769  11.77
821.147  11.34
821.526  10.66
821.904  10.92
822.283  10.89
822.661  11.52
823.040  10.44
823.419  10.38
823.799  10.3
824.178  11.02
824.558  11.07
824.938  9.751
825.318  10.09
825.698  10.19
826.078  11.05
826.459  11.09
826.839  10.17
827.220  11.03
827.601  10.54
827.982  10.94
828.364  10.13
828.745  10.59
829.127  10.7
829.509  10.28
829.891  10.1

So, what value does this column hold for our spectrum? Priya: -0.70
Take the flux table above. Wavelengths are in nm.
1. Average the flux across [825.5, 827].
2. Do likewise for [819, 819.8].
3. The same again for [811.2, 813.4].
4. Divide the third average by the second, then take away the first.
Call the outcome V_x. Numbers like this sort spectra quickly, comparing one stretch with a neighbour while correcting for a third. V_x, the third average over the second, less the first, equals -9.7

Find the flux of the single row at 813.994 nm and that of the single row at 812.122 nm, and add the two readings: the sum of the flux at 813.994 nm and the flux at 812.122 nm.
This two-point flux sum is 23.0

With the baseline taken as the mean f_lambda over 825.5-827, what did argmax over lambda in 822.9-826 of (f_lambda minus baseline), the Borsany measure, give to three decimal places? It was 824.558 nm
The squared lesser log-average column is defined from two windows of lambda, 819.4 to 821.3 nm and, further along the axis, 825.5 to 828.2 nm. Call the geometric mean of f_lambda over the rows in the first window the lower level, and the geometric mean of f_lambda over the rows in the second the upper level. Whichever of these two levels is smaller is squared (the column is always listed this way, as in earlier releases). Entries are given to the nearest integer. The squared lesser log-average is 115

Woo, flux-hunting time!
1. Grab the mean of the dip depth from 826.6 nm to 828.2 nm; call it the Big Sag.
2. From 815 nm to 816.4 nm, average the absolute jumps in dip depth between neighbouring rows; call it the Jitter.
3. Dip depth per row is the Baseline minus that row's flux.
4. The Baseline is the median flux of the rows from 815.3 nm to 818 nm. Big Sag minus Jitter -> 0.6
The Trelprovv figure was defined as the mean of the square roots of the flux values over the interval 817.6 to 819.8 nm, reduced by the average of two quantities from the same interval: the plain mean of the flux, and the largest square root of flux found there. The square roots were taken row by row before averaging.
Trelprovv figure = -4.0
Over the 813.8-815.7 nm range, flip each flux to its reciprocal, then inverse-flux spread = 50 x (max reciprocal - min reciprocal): 0.36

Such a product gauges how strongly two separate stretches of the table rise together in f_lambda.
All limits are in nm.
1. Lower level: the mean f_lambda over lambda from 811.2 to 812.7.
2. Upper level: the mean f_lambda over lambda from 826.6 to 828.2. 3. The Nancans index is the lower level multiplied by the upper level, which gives 116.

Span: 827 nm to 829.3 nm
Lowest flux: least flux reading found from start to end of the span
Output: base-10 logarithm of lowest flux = 1.01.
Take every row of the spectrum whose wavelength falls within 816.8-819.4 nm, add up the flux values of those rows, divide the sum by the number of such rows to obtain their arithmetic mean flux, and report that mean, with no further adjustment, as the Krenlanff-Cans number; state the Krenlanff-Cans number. 11.3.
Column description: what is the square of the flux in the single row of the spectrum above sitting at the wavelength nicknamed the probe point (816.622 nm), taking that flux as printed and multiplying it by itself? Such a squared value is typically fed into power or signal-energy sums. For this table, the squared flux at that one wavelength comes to 123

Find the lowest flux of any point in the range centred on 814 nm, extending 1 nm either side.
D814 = 10.21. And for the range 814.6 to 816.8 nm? 11.1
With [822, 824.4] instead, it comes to 10.3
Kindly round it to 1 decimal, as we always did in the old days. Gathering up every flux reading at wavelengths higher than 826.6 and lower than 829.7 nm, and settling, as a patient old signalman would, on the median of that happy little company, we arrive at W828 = 10.6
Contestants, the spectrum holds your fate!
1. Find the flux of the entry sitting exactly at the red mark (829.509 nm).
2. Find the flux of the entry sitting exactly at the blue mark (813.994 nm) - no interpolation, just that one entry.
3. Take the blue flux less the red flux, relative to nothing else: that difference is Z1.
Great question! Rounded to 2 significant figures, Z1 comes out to 1.5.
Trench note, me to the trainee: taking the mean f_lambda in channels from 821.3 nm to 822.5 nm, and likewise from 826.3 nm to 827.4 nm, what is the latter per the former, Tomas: 0.99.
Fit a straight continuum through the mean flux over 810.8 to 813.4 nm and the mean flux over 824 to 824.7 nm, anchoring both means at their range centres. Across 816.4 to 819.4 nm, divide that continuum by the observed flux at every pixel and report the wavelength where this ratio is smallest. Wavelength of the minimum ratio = 817.751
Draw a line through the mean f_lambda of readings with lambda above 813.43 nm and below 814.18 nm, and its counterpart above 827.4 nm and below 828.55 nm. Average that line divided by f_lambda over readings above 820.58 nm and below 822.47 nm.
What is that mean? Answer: 0.97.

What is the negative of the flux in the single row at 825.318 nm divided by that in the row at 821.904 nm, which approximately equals -0.92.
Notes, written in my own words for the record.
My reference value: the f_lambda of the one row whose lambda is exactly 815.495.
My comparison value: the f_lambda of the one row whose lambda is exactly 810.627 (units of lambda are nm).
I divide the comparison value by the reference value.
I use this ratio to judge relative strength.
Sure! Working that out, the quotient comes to 0.98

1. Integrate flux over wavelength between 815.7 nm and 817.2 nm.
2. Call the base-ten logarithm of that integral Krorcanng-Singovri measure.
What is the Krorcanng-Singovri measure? 1.24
